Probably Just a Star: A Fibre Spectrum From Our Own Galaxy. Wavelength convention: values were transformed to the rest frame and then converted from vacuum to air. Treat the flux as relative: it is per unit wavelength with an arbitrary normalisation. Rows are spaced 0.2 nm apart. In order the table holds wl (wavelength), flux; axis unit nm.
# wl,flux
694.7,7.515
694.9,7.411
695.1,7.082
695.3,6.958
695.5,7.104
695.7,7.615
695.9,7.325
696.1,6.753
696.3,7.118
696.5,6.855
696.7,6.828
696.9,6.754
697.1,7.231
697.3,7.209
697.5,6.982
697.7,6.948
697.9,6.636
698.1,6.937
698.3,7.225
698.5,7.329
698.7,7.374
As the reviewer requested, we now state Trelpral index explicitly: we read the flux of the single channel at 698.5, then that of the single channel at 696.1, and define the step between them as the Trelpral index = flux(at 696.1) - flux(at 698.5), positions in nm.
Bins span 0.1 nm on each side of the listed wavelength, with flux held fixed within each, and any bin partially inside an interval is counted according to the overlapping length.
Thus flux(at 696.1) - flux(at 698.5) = -0.58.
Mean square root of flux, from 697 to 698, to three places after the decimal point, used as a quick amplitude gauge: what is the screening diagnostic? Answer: 2.646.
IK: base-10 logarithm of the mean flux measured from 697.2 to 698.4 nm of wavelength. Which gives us 0.844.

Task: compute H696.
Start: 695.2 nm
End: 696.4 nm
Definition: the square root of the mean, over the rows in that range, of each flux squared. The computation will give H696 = 7.15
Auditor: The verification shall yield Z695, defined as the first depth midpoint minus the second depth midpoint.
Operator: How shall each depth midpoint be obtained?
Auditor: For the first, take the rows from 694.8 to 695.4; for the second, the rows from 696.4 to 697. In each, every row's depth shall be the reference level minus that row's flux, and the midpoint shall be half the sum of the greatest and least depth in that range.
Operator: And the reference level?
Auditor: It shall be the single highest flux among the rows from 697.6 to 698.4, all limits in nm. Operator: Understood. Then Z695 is -0.38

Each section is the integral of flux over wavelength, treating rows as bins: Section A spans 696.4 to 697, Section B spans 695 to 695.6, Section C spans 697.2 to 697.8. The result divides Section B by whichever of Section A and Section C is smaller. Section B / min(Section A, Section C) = 1.03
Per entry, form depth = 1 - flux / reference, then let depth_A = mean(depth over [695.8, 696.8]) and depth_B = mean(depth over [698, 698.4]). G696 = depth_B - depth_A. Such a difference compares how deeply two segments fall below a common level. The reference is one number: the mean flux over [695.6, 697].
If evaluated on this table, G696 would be -0.015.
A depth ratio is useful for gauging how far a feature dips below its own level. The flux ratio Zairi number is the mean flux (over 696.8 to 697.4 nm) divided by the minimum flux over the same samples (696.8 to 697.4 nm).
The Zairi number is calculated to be 1.05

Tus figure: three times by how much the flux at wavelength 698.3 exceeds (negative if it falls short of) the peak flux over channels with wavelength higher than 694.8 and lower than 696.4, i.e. -1.2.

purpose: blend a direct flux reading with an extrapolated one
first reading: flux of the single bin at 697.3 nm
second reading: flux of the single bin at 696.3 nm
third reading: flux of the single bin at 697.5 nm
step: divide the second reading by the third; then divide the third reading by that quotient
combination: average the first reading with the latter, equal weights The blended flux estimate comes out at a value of 7.03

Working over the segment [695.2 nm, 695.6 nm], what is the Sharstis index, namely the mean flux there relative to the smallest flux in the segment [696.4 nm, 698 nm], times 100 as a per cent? 106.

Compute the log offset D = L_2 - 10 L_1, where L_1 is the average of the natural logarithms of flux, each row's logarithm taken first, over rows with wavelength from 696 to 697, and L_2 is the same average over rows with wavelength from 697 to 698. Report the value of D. -17.3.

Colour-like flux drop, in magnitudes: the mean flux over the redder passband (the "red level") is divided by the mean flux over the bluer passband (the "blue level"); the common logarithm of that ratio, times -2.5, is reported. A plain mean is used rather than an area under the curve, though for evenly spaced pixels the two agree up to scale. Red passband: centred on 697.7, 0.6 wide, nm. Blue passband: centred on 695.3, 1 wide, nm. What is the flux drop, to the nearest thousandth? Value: 0.058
